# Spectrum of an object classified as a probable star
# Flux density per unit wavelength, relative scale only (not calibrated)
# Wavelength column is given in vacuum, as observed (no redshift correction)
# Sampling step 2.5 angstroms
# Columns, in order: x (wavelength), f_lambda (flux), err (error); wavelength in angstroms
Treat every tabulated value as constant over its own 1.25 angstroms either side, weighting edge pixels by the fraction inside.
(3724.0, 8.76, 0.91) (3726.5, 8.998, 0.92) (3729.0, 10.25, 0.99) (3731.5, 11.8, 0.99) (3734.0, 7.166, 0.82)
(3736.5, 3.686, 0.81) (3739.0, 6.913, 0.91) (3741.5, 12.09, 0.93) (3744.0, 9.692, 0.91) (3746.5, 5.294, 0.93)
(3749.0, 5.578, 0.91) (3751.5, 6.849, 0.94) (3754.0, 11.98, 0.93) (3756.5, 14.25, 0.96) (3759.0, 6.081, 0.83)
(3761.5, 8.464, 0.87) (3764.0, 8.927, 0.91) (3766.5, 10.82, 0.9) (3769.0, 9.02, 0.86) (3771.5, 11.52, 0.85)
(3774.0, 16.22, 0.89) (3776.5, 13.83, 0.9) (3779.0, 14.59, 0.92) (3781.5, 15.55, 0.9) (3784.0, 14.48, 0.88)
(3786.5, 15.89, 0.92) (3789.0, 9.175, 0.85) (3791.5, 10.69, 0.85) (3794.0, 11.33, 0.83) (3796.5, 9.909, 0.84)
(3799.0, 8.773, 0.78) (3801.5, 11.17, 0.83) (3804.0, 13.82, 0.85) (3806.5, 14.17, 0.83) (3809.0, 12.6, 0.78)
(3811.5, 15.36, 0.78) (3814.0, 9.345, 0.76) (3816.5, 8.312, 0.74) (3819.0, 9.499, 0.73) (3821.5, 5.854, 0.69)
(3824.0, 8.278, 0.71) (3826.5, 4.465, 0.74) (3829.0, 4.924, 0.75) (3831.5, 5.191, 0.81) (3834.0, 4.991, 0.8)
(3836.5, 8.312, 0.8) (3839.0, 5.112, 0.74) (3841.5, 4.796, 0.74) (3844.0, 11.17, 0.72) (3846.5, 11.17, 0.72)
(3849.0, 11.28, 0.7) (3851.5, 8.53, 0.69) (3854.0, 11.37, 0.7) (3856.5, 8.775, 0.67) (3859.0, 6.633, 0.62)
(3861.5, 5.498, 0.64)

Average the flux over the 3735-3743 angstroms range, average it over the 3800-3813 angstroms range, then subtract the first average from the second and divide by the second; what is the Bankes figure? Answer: 0.4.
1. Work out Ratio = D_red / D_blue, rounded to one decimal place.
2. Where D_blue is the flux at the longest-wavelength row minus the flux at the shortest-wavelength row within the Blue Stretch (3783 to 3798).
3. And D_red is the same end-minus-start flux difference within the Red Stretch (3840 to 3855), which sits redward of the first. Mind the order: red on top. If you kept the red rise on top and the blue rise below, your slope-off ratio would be -1.4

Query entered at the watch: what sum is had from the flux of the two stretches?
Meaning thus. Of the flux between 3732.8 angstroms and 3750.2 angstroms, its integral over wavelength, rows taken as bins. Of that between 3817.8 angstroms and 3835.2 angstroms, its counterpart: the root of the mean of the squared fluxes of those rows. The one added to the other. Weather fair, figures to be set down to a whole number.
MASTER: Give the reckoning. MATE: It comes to 132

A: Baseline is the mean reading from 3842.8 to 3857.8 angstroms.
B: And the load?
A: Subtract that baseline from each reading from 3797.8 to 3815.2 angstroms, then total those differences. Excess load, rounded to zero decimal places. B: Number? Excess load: 13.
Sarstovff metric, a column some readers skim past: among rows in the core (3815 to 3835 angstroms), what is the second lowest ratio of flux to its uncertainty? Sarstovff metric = 6.2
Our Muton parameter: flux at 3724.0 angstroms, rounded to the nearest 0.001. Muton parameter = 8.760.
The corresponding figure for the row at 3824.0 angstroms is 8.278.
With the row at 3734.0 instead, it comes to 7.166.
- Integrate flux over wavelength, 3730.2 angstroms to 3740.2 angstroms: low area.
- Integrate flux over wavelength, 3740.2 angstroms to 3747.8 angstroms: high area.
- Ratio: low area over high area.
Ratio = 1.1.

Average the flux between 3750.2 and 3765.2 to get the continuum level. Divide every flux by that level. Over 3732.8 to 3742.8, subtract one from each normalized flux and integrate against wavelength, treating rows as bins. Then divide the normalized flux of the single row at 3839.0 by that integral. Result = -0.3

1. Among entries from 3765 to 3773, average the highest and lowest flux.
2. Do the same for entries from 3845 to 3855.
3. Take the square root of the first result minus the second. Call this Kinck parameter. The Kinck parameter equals 0.6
